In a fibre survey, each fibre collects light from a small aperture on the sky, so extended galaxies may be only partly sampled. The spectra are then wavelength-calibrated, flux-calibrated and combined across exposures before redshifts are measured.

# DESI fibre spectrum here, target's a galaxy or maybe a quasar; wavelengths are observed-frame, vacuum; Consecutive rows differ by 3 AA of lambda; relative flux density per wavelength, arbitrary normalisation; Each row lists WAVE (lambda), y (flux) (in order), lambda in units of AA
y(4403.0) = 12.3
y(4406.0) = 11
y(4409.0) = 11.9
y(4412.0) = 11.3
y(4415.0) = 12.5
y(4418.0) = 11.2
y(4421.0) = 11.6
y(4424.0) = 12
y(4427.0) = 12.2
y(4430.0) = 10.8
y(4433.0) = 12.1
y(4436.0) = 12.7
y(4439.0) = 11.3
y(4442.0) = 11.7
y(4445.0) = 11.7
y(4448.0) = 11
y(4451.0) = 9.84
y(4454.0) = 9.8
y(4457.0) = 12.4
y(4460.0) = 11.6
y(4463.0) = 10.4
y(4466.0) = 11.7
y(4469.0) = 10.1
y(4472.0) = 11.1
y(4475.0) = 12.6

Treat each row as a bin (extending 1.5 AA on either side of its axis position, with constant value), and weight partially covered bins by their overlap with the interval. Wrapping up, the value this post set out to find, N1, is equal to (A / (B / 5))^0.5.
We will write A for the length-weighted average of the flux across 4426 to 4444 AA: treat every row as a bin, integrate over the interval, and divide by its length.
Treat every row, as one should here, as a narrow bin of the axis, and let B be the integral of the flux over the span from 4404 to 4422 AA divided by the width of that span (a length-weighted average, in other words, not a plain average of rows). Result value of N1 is 2.25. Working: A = 11.8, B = 11.6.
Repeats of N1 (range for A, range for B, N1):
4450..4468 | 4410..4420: 2.17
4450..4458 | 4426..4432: 2.15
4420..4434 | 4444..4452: 2.32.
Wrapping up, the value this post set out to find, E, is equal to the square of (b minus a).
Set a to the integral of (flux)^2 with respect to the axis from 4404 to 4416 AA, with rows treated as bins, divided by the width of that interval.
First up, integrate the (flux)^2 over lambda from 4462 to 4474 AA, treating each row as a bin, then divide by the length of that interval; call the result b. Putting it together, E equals 281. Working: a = 136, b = 120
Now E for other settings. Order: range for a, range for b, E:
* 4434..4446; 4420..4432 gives 21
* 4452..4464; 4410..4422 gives 186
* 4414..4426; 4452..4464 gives 292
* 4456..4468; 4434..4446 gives 98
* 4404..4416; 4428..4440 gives 6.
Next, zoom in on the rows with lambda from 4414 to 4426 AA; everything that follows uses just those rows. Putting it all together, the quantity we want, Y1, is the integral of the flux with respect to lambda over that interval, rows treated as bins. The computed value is 142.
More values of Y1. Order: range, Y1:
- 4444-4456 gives 127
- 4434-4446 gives 142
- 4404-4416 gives 140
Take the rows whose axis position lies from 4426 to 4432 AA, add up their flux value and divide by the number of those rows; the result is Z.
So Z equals 11.5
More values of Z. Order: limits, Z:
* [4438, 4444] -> 11.5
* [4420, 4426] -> 11.8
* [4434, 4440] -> 12.0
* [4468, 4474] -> 10.6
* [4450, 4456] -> 9.8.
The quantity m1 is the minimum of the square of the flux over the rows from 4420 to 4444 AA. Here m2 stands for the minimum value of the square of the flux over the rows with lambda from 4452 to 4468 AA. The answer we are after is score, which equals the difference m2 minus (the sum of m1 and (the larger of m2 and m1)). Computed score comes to -137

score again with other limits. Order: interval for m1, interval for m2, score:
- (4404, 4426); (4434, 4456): -146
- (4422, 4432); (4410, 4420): -117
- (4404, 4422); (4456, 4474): -140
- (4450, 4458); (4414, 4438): -96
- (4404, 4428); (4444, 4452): -145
